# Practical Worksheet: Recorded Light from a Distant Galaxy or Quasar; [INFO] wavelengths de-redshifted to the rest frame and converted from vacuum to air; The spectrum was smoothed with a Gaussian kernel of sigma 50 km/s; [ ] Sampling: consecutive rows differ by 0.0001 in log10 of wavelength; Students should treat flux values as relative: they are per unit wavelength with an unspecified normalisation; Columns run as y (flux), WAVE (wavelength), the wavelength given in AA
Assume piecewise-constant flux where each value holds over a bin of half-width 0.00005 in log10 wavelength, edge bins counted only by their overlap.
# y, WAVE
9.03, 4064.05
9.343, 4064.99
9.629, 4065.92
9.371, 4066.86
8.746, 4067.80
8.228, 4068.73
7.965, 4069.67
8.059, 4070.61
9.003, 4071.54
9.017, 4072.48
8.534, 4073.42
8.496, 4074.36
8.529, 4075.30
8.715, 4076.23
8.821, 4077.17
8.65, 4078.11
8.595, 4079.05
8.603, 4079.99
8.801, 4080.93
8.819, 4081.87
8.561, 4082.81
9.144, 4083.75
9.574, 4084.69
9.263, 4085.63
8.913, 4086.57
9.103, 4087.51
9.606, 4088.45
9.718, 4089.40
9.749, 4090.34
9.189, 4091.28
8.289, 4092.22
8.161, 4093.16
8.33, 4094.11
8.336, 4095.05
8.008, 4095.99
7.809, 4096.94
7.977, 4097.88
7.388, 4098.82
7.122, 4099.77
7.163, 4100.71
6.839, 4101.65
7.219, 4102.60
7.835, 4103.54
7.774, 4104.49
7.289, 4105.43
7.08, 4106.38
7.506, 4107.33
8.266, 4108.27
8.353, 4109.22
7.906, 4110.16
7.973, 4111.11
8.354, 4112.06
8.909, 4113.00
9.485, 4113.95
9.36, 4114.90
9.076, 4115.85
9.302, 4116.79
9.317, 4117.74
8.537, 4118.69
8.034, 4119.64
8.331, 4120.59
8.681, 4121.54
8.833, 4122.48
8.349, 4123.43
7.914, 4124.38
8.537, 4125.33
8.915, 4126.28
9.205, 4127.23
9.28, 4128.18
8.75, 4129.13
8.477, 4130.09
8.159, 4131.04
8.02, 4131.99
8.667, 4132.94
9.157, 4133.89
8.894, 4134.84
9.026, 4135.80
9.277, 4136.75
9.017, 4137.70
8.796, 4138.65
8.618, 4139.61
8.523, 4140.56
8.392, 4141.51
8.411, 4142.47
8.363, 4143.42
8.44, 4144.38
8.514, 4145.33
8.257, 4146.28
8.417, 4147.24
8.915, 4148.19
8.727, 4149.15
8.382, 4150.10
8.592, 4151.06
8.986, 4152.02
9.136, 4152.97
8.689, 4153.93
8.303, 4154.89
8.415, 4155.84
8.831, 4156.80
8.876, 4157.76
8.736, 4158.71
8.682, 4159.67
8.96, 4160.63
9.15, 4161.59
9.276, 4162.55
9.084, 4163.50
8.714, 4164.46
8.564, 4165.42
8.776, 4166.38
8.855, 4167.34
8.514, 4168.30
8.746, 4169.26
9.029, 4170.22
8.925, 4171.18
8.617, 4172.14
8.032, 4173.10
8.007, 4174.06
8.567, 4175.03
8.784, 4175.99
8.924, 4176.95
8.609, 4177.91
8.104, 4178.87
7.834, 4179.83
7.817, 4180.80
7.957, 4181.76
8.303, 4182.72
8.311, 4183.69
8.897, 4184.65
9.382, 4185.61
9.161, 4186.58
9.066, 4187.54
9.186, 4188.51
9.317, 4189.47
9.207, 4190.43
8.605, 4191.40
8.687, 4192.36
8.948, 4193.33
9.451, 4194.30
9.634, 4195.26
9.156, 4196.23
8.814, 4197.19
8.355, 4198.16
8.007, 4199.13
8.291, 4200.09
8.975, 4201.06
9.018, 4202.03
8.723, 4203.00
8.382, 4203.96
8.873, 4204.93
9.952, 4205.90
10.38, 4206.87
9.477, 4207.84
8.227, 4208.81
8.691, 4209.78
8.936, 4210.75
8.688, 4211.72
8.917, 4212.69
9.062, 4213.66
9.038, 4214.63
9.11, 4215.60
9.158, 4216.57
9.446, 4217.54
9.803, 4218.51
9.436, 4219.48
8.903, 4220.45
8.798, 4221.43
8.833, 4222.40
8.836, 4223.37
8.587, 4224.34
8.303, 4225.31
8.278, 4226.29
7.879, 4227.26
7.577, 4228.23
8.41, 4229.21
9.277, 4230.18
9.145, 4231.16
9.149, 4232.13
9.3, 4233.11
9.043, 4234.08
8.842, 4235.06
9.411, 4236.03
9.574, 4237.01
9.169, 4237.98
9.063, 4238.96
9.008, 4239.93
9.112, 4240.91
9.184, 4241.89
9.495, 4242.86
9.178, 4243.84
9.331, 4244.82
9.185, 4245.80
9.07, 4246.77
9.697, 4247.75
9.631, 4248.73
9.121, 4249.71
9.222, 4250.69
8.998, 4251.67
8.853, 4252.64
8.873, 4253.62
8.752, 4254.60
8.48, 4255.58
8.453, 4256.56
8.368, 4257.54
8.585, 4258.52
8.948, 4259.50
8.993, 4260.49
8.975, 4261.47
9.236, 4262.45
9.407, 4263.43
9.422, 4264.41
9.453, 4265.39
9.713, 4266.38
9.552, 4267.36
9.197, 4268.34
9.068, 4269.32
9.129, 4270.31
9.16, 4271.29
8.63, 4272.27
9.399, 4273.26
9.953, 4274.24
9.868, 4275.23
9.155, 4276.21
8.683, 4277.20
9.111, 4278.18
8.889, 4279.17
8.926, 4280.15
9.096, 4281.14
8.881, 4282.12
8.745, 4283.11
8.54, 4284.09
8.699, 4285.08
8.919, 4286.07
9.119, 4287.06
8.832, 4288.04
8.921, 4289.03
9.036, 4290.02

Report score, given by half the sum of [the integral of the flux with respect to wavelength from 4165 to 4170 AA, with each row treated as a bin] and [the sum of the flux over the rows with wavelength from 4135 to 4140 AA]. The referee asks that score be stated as 44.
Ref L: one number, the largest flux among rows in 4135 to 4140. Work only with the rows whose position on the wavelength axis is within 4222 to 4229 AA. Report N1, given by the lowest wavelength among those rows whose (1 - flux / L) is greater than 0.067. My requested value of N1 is 4224.34 AA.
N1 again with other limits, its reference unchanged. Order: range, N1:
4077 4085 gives 4078.11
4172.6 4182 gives 4173.10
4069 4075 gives 4069.67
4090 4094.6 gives 4092.22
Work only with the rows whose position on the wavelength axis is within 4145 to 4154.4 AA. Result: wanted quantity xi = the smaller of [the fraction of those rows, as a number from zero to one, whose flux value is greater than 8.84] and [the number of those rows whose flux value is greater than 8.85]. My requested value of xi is 0.30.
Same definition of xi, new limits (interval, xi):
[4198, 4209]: 0.50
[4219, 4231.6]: 0.31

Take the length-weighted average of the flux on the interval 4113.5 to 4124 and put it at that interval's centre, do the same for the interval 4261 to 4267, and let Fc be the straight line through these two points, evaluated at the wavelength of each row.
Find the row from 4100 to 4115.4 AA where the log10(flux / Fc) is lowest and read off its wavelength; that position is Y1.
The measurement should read 4101.65 AA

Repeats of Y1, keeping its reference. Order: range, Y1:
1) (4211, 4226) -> 4225.31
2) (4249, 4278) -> 4257.54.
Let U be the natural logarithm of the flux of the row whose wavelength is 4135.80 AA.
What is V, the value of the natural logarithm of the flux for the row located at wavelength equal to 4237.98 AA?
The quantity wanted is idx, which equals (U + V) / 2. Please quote 2.21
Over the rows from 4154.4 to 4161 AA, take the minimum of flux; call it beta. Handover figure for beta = 8.303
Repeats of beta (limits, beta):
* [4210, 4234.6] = 7.577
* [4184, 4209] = 8.007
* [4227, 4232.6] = 7.577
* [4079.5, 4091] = 8.561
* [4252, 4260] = 8.368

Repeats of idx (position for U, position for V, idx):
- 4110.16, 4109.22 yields 2.10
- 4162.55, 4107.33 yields 2.12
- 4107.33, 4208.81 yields 2.06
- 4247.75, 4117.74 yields 2.25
